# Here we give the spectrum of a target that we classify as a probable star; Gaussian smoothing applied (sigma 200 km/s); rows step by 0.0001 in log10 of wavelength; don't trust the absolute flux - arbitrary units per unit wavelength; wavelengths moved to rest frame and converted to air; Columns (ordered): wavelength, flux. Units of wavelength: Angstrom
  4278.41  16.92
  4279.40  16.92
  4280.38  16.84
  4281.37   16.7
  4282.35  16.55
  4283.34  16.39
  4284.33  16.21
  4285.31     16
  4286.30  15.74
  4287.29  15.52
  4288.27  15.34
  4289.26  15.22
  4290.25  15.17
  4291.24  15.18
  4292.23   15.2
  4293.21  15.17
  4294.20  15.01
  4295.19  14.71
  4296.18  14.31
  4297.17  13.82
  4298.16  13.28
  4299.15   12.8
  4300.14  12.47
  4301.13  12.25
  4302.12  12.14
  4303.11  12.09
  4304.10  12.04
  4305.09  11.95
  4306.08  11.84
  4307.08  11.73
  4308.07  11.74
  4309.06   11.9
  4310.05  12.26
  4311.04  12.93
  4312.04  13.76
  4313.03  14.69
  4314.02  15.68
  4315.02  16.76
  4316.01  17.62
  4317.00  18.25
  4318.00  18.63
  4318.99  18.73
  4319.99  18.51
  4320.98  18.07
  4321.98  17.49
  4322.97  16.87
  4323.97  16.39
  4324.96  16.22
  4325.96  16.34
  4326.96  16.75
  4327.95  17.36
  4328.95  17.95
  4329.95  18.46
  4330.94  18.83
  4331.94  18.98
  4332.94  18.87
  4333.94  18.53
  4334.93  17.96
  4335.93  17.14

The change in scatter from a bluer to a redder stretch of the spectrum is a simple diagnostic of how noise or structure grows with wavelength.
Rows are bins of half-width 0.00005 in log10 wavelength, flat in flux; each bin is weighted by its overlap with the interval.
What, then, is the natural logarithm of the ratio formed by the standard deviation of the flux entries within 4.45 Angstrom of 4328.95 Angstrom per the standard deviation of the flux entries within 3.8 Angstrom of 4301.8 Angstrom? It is 0.9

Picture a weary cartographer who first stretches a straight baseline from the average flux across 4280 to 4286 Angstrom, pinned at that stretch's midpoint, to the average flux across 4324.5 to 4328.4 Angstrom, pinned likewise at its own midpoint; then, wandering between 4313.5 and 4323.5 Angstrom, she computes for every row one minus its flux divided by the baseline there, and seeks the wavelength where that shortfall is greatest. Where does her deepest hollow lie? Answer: 4314.02 Angstrom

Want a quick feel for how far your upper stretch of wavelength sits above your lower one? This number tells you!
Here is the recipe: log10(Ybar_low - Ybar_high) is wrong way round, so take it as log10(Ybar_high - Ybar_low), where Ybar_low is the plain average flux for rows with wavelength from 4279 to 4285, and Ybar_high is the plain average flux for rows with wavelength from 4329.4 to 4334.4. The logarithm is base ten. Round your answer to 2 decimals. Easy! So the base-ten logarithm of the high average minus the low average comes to 0.33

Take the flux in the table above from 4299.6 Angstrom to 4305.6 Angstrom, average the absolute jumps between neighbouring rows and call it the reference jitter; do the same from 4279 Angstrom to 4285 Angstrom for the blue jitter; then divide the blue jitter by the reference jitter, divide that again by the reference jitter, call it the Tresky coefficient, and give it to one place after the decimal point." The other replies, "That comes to 13.1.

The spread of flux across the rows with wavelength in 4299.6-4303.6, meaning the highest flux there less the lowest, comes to 0.4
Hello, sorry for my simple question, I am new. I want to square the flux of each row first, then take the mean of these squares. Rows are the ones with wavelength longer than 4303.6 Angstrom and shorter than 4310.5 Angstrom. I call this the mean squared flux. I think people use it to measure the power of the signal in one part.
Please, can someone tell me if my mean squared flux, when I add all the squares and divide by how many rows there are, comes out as 142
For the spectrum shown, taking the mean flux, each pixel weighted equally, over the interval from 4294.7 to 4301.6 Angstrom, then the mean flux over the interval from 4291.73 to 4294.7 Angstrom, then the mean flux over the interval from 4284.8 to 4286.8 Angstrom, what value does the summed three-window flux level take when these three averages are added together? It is 44.4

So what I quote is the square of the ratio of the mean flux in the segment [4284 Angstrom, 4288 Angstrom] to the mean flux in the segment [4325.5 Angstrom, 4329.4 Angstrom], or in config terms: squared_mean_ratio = 0.86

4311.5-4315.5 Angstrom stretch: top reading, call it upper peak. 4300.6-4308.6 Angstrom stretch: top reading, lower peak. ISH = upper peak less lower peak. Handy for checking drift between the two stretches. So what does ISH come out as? 5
